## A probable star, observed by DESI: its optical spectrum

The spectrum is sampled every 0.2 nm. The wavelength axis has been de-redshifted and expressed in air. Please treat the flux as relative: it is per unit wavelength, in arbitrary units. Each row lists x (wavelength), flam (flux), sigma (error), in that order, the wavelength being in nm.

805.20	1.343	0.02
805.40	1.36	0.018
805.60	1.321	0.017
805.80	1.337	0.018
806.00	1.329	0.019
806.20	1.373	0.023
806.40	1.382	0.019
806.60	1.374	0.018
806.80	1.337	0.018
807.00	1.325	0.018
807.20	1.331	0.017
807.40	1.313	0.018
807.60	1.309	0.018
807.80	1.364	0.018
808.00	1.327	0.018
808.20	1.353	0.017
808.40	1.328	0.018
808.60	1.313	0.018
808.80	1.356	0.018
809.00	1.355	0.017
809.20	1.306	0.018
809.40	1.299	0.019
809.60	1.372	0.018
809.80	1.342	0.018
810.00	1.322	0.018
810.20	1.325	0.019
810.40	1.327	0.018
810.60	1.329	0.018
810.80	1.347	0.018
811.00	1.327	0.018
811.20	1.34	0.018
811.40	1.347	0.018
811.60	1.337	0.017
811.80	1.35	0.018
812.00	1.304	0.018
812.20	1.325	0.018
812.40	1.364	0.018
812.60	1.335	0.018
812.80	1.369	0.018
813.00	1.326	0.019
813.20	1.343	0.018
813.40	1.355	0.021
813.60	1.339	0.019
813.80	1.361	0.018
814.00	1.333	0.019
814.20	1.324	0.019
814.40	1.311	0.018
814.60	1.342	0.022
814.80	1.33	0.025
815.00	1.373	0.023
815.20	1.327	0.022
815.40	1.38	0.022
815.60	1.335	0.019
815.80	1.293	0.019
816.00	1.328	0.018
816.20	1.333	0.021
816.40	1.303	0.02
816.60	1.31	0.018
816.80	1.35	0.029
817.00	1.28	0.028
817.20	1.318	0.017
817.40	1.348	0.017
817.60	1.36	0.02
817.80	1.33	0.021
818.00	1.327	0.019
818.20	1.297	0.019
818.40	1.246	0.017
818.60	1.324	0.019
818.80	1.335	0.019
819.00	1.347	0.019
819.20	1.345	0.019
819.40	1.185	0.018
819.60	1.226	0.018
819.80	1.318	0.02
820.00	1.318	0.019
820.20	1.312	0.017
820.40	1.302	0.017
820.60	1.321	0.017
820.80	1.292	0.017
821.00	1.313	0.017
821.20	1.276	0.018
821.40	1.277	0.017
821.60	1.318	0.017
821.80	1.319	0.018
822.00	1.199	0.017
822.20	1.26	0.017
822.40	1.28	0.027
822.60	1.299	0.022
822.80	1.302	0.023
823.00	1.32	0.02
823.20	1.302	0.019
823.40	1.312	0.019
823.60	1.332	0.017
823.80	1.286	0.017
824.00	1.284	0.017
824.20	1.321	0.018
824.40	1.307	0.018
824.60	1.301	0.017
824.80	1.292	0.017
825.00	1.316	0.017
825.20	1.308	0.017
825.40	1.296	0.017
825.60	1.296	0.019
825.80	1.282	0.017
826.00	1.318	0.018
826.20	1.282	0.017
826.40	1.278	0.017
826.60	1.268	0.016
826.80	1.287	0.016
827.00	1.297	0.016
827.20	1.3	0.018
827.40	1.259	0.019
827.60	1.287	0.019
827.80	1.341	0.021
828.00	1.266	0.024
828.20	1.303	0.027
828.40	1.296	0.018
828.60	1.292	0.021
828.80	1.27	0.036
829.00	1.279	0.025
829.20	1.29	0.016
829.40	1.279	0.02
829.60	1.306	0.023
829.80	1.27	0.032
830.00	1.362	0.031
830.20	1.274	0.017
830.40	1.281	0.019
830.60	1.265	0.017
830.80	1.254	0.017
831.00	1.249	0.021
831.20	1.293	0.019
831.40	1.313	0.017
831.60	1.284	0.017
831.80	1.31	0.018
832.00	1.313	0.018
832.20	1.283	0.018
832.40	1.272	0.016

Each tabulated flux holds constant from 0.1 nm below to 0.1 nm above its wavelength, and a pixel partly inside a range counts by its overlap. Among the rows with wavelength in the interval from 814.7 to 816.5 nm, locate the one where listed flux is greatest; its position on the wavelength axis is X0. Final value 815.40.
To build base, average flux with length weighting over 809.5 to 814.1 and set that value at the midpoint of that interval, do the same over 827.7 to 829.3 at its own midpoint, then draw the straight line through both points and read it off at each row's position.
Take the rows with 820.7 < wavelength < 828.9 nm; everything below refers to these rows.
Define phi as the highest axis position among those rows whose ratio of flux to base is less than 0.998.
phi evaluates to 828.80 nm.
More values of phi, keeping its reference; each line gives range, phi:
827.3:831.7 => 831.00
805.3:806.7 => 806.00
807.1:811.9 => 811.60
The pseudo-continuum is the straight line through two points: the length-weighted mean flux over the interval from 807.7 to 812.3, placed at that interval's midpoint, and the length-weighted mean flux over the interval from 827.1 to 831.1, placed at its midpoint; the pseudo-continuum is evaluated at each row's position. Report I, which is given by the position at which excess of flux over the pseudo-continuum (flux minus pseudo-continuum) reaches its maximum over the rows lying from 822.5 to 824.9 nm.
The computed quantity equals 823.60 nm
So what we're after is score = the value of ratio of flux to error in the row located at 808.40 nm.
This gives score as 73.8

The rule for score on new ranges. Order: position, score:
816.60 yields 72.8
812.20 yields 73.6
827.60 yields 67.7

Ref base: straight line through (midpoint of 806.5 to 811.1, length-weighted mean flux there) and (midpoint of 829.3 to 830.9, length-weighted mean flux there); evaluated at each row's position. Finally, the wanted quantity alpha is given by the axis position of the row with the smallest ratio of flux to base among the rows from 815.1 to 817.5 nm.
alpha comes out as 817.00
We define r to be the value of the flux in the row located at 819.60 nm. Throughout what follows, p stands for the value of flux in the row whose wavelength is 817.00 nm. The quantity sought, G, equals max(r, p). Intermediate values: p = 1.28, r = 1.226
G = 1.28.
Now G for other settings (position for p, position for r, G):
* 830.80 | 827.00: 1.30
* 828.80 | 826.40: 1.28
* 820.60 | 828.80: 1.32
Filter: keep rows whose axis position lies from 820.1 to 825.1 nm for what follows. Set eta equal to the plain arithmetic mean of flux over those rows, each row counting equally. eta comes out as 1.30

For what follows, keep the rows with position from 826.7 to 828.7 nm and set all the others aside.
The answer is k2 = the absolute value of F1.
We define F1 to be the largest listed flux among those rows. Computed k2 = 1.34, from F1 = 1.341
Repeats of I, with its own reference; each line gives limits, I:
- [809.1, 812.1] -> 809.60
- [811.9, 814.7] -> 812.80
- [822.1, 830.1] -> 830.00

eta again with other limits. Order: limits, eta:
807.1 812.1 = 1.33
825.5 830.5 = 1.29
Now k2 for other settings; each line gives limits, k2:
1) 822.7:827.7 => 1.33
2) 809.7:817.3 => 1.38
